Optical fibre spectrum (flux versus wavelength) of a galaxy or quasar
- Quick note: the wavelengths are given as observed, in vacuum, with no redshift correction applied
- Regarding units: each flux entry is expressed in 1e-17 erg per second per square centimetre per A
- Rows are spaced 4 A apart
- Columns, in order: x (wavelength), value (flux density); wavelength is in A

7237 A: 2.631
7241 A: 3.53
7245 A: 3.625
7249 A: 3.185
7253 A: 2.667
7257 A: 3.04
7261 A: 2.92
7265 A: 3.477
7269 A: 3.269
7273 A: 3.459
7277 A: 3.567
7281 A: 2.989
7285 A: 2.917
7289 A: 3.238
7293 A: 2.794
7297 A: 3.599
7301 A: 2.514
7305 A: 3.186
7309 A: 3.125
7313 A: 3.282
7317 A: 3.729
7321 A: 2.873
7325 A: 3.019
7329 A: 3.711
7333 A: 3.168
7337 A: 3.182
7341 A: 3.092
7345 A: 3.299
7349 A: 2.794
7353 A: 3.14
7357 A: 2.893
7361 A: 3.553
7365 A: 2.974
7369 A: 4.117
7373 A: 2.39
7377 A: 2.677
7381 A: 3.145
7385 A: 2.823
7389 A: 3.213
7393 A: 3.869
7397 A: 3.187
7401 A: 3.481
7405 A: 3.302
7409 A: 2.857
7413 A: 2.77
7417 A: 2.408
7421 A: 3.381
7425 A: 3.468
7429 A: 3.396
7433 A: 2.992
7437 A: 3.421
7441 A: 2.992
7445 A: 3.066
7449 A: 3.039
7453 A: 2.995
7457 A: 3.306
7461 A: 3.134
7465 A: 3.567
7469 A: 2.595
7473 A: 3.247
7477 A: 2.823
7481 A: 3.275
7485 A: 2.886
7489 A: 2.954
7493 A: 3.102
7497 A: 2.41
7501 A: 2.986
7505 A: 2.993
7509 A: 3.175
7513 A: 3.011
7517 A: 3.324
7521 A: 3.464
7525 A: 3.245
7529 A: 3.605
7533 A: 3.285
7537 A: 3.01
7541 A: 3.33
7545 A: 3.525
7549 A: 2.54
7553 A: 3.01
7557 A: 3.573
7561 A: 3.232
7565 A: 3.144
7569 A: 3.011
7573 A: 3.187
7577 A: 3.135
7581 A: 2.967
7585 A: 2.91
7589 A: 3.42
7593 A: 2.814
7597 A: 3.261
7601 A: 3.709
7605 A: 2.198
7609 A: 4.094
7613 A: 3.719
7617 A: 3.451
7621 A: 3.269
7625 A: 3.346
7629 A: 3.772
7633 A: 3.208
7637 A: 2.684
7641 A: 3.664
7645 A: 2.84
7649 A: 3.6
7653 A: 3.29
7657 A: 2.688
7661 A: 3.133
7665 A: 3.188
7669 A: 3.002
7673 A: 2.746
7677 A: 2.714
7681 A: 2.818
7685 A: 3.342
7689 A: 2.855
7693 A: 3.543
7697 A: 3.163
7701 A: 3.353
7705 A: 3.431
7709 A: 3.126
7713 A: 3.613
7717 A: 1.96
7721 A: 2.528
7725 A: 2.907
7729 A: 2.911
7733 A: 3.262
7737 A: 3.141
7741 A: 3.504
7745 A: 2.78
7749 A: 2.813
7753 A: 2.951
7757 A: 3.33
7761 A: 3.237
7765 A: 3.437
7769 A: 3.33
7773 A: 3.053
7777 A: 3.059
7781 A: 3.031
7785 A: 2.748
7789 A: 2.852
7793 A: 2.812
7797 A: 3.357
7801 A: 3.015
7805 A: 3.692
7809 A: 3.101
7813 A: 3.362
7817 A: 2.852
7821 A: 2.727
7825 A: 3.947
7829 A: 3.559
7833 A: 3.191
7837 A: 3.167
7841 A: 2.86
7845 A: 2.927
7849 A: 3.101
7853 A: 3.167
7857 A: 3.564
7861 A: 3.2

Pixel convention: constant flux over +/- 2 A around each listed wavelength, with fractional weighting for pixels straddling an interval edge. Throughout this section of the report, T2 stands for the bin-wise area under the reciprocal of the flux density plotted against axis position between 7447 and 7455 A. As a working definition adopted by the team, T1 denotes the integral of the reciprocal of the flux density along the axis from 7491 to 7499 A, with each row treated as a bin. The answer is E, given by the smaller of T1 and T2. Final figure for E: 2.65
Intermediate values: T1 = 2.9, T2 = 2.65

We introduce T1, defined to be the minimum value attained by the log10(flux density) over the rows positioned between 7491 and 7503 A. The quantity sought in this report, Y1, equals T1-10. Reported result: -9.62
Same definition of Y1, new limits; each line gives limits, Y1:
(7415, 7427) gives -9.62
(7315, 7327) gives -9.54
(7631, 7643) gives -9.57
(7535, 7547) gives -9.52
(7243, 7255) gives -9.57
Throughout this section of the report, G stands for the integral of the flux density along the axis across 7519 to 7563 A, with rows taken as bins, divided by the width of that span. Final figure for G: 3.26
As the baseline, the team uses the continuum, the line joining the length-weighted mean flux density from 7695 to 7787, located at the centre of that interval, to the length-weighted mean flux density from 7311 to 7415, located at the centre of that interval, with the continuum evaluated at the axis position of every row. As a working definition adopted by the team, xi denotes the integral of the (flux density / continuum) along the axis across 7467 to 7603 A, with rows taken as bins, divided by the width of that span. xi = 1.00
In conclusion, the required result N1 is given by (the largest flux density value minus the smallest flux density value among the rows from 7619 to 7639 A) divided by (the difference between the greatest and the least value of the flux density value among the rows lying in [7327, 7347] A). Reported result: 1.76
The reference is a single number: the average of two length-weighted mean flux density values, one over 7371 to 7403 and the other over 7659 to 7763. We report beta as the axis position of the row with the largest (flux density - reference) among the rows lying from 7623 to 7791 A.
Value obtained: 7629 A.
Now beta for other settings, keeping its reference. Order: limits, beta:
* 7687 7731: 7713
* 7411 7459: 7425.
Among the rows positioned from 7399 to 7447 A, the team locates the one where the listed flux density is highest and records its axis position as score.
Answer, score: 7401 A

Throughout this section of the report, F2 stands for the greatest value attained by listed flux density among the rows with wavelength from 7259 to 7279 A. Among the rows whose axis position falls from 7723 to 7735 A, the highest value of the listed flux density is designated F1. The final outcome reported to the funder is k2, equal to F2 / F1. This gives 1.09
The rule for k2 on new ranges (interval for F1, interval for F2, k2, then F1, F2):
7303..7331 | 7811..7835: 1.06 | 3.729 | 3.947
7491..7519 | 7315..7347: 1.12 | 3.324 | 3.729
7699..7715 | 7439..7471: 0.99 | 3.613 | 3.567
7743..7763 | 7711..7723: 1.08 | 3.33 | 3.613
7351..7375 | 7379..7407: 0.94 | 4.117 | 3.869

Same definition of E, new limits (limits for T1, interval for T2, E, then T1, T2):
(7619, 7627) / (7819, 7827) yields 2.42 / 2.4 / 2.48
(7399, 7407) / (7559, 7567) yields 2.36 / 2.4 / 2.51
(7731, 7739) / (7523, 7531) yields 2.34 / 2.5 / 2.34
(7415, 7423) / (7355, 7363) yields 2.51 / 2.8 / 2.51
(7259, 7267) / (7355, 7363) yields 2.51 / 2.5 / 2.51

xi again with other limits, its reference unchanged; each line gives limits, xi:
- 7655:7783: 0.99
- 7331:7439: 0.99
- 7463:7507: 0.95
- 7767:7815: 1.02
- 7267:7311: 0.99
